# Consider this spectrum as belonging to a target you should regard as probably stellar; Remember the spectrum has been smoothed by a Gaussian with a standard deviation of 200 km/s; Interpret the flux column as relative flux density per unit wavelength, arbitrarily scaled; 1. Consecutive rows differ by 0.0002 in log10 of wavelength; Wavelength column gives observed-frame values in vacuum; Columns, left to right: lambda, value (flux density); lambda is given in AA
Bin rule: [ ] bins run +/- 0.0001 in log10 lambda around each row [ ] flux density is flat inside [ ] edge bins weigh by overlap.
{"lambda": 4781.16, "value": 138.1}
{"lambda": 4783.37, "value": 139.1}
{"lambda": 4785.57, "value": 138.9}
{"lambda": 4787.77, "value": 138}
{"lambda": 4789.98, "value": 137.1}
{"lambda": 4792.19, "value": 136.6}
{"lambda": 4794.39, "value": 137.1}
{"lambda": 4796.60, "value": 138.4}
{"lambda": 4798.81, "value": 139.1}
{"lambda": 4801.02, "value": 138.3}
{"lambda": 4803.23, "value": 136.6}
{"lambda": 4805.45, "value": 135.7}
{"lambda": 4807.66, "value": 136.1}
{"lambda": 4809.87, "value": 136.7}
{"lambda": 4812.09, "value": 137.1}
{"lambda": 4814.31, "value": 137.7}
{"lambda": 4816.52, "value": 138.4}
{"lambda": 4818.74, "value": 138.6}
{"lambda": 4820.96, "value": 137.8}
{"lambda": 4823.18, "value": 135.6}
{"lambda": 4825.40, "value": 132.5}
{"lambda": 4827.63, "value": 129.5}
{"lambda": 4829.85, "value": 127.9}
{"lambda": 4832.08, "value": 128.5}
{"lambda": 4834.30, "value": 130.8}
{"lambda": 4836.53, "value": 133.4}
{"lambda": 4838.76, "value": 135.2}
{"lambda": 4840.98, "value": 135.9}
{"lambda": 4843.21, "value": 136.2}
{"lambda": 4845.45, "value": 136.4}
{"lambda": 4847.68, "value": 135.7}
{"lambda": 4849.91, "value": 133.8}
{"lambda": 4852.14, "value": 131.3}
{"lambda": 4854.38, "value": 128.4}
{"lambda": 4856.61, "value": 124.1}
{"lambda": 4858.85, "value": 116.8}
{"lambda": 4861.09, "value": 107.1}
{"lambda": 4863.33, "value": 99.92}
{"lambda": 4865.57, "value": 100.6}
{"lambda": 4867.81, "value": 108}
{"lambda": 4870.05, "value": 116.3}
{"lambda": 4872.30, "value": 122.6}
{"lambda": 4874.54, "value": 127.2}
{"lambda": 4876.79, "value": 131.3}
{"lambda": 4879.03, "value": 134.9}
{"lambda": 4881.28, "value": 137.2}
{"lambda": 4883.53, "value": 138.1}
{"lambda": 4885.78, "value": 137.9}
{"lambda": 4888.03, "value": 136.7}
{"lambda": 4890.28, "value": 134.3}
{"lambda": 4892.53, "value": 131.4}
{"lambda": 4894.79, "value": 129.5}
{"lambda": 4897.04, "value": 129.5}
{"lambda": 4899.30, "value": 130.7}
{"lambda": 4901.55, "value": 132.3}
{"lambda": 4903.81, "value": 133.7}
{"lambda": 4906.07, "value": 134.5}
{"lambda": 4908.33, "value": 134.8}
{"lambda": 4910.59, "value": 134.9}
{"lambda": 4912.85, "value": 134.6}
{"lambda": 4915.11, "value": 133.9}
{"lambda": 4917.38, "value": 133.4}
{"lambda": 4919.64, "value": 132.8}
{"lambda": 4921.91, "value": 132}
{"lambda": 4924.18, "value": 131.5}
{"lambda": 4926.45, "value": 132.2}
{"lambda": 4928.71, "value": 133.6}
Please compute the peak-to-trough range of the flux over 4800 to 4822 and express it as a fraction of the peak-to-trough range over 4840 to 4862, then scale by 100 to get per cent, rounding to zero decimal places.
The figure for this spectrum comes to 10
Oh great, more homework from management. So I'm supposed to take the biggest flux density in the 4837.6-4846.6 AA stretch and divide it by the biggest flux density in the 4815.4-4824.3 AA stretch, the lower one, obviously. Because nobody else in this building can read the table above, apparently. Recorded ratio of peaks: 0.984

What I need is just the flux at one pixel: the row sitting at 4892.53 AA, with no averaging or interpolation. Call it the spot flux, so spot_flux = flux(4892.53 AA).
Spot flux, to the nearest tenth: 131.4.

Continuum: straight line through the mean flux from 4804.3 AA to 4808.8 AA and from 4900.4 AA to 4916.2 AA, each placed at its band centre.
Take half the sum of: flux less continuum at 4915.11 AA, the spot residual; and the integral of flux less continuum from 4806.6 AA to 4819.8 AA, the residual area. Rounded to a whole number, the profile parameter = 11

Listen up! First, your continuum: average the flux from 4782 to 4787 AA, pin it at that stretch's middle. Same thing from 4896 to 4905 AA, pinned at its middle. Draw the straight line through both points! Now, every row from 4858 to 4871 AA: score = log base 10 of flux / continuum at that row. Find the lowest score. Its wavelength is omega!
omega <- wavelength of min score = 4863.33 AA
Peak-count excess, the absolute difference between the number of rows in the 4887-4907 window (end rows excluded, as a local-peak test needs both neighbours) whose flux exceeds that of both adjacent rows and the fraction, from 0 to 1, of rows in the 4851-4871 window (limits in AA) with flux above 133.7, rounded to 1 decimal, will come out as 0.0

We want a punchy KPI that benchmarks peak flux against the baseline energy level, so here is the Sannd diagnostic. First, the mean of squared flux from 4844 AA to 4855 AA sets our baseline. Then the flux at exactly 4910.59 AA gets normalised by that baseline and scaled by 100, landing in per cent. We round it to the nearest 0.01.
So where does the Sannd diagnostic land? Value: 0.76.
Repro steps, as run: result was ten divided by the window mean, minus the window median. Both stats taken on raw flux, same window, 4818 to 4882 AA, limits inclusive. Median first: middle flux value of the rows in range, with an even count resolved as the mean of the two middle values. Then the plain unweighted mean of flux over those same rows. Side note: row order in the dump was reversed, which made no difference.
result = -131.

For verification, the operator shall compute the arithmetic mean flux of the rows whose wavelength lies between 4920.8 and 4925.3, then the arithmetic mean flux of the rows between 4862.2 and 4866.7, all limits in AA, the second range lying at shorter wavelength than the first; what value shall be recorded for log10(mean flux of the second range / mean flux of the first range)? -0.12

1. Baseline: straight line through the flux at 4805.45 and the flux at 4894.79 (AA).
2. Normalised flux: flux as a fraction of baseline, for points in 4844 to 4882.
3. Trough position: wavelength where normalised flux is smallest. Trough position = 4863.33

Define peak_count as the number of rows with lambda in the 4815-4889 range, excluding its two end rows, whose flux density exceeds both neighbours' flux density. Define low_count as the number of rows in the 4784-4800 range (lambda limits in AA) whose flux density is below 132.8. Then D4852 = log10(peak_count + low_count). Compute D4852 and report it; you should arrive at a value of 0.48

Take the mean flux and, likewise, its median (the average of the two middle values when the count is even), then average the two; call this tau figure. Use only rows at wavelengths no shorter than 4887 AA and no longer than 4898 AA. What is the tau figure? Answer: 132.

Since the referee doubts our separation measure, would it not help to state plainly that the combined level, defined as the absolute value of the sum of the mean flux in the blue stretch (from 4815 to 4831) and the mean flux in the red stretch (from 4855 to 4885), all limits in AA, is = 255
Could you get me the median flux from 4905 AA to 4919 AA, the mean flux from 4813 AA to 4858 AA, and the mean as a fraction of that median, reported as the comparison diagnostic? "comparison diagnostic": 0.991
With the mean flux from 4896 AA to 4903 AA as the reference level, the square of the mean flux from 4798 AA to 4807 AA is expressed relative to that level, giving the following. 144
